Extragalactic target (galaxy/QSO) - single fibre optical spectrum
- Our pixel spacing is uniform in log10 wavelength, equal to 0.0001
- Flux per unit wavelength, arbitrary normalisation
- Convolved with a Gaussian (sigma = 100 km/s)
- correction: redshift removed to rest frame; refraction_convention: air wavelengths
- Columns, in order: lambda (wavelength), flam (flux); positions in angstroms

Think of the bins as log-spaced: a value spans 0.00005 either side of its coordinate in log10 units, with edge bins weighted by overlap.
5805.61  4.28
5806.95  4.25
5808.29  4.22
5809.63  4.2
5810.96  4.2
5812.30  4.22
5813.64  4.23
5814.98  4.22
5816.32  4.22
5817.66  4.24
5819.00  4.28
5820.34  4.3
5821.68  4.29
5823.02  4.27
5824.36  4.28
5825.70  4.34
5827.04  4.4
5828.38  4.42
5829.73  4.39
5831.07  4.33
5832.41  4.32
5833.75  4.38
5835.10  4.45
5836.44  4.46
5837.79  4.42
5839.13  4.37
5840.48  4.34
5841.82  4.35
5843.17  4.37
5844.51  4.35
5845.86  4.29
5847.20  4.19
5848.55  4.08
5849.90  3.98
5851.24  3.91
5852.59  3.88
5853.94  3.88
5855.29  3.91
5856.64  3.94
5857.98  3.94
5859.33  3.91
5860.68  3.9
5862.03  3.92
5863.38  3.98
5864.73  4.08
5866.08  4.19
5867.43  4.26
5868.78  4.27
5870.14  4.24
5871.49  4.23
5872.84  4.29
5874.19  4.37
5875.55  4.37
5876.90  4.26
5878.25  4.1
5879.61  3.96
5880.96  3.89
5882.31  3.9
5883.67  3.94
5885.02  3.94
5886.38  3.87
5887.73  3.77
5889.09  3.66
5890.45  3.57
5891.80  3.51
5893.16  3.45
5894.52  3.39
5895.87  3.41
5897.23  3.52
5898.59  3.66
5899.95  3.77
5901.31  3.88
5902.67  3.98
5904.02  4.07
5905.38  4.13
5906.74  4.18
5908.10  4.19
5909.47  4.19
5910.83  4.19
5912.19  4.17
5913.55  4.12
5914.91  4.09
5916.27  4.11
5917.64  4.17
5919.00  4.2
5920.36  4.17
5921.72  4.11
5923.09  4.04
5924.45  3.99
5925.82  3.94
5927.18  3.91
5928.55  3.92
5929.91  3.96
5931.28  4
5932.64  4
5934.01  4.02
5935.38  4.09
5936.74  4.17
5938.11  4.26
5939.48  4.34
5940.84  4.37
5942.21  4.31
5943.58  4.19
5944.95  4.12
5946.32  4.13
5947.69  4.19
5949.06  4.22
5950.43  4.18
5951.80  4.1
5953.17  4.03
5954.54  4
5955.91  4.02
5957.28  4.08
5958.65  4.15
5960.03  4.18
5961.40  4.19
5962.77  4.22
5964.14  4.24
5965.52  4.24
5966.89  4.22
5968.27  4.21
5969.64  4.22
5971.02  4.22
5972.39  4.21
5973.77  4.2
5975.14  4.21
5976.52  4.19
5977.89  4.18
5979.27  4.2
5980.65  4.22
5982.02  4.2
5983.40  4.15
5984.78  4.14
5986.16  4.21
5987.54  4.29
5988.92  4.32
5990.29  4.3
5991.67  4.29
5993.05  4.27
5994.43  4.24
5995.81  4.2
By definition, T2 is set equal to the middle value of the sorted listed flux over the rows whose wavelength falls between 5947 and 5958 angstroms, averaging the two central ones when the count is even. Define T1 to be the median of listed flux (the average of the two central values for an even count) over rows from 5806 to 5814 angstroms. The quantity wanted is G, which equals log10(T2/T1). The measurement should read -0.014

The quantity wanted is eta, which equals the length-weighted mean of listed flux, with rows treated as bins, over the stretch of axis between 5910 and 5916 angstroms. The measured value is 4.15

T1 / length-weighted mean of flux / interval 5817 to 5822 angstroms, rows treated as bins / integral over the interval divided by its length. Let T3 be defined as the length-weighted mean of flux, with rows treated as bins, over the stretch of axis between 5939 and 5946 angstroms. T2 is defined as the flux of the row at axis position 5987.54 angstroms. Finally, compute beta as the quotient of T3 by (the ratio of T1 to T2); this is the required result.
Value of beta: 4.27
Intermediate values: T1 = 4.28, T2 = 4.29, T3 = 4.26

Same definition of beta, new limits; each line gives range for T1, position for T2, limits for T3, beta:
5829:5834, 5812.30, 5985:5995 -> 4.14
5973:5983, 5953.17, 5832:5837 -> 4.23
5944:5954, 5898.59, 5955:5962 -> 3.64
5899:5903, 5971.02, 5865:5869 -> 4.63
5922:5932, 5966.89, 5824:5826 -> 4.58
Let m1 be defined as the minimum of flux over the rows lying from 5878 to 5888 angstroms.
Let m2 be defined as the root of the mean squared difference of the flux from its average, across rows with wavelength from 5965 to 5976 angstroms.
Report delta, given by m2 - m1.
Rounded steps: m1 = 3.77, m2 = 0.01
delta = -3.76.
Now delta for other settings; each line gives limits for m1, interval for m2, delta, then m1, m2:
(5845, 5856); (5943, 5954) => -3.82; 3.88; 0.06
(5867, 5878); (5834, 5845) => -4.19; 4.23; 0.04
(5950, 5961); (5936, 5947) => -3.91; 4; 0.09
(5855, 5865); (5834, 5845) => -3.86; 3.9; 0.04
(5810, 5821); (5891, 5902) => -4.03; 4.2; 0.17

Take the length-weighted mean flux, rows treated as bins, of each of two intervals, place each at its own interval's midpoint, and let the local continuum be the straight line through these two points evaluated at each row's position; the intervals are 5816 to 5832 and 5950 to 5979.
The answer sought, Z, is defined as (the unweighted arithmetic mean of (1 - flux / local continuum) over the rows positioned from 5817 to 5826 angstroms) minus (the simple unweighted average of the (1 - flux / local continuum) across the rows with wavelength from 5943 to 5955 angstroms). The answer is -0.01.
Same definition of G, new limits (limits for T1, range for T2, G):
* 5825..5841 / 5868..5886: -0.016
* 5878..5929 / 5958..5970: 0.029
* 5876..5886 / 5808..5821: 0.030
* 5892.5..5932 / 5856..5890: -0.009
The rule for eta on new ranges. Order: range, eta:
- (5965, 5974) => 4.22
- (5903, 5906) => 4.10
